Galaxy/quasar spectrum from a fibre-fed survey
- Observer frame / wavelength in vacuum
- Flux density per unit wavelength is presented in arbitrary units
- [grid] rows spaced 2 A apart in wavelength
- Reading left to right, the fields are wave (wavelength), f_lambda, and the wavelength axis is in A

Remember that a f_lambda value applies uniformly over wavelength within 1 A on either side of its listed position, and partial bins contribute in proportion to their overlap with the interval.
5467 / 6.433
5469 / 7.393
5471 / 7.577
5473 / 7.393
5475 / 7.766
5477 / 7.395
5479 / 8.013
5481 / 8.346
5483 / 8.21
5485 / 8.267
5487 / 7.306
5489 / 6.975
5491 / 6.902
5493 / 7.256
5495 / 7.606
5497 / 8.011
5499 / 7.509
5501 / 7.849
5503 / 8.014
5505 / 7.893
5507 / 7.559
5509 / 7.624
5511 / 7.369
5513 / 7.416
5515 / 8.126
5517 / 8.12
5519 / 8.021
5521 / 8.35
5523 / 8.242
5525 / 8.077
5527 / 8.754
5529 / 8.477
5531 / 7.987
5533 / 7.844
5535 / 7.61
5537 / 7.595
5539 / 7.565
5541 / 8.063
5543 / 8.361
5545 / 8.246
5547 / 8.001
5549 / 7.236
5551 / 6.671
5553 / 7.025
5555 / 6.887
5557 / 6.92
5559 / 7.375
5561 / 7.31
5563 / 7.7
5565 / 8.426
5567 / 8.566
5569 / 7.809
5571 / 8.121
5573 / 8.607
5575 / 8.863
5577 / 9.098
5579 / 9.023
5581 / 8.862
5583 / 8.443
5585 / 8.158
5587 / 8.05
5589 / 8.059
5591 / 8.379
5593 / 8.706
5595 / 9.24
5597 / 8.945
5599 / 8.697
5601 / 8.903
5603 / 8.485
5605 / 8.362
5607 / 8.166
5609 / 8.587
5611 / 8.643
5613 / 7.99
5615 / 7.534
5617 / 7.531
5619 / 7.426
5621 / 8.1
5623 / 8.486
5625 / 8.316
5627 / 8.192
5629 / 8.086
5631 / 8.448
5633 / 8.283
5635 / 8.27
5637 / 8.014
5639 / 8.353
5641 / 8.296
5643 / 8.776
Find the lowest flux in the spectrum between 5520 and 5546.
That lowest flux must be 7.565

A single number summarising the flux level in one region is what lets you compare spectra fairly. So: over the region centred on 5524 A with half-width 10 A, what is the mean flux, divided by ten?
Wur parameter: 0.82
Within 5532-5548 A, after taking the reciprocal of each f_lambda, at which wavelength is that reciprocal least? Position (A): 5543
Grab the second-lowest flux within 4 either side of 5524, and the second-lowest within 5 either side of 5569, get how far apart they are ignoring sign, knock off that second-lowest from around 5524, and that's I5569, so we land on -8.12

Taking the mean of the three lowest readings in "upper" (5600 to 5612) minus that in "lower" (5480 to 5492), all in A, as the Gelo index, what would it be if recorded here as 1.3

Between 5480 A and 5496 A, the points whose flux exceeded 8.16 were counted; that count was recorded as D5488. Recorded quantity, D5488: 3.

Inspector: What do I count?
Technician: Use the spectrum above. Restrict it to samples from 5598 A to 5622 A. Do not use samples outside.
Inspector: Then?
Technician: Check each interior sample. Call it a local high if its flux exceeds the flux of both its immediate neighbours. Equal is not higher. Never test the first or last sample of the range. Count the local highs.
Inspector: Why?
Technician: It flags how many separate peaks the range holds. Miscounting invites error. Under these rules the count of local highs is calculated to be 2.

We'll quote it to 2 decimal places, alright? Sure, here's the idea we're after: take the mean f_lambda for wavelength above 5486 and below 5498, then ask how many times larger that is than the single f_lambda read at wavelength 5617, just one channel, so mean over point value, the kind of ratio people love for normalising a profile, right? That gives 0.97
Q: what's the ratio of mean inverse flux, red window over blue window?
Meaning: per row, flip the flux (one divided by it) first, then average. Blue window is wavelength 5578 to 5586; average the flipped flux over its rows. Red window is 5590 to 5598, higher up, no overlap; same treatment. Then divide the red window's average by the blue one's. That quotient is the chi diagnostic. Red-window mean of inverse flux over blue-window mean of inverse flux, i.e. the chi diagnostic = 0.98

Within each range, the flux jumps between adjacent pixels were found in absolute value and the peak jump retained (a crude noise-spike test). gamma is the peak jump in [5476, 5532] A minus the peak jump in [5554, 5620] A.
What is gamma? 0.20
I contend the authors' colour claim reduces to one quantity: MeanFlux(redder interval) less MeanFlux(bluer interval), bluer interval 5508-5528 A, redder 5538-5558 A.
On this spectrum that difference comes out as -0.51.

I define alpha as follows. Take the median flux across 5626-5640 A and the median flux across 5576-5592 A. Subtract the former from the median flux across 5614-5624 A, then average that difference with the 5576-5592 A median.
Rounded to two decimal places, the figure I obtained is 3.84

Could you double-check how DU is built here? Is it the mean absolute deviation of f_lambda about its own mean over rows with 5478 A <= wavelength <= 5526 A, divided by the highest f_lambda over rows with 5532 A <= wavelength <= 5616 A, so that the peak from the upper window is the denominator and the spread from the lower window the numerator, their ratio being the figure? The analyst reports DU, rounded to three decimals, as 0.040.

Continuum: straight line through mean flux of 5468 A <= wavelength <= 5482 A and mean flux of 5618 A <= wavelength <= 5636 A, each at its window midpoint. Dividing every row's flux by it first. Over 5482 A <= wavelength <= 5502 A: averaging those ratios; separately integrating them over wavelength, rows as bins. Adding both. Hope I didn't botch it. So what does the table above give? 20.6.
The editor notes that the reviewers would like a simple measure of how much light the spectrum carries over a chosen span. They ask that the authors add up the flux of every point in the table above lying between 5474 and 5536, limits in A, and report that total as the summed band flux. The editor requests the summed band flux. 243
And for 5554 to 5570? 61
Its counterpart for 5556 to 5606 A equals 209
